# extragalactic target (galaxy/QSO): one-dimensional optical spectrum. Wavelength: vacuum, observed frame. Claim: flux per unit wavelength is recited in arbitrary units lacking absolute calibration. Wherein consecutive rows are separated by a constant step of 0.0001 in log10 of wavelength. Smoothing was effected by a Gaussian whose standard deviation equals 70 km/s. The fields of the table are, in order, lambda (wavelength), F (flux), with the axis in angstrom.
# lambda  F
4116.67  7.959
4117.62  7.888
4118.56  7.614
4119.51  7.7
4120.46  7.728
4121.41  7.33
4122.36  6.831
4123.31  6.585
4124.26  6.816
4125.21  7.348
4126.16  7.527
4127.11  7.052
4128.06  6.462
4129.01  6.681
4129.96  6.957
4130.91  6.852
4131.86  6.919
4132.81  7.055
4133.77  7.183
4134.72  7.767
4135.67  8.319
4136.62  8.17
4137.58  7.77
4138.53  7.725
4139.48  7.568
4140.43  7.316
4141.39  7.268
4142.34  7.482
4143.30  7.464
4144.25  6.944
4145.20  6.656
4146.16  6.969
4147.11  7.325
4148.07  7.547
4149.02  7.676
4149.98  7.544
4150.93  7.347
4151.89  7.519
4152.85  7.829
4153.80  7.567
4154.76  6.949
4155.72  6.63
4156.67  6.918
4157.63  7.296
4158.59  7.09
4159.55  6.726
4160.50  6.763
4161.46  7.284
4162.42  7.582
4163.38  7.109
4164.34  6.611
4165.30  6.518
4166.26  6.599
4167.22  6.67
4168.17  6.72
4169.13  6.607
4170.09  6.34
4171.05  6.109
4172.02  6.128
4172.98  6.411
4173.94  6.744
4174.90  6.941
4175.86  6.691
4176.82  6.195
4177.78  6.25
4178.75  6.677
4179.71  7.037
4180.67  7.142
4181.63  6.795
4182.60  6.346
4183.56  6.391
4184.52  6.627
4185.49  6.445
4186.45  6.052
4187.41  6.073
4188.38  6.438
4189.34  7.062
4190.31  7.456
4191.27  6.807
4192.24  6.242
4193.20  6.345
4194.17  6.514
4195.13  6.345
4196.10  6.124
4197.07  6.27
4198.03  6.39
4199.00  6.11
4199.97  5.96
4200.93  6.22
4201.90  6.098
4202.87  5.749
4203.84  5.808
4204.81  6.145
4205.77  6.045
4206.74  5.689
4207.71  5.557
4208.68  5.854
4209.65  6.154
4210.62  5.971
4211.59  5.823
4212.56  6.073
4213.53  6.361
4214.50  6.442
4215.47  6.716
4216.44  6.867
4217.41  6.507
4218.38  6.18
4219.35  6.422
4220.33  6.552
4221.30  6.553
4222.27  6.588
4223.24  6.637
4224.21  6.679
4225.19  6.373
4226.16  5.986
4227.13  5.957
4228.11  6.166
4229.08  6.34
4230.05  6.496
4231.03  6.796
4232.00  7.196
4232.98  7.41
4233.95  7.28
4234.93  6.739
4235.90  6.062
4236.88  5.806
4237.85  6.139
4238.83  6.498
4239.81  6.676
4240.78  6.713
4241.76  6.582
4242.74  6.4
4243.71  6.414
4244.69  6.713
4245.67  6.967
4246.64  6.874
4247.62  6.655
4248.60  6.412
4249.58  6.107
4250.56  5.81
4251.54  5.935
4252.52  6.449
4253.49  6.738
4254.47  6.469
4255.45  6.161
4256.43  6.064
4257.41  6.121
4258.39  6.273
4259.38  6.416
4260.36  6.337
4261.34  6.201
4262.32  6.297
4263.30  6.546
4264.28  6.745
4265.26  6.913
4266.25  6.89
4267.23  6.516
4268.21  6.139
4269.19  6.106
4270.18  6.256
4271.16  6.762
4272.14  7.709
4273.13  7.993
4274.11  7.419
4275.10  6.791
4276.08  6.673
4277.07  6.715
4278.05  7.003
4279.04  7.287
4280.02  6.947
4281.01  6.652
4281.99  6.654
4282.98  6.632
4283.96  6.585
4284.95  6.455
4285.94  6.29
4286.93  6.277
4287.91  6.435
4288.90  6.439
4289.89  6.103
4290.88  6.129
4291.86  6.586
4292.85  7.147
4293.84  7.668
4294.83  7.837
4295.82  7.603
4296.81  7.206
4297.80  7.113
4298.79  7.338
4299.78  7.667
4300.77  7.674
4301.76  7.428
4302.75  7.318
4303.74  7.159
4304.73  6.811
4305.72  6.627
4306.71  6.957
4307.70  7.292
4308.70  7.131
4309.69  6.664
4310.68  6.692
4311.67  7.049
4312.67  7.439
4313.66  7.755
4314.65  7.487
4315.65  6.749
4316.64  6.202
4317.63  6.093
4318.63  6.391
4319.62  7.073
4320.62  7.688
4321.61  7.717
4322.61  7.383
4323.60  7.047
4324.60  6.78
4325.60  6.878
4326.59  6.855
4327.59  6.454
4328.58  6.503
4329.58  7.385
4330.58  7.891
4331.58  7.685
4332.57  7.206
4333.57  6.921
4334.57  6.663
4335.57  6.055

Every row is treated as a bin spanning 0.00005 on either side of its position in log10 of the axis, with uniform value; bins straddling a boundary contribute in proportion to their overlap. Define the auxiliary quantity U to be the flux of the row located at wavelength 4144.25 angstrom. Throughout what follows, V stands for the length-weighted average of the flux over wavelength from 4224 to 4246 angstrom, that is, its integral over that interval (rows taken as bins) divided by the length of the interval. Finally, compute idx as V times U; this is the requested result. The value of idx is 45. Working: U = 6.944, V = 6.53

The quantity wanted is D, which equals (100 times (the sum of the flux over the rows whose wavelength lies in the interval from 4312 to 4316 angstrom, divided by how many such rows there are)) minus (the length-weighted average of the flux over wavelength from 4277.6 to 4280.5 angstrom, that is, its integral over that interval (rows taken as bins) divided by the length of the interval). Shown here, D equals 729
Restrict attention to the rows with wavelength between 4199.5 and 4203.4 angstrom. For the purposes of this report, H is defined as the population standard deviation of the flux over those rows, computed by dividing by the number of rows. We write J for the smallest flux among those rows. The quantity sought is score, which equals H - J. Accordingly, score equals -5.57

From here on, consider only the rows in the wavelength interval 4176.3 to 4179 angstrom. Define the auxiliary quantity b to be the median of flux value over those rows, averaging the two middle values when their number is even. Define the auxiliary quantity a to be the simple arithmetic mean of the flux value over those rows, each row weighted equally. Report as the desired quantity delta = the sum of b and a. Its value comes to 12.6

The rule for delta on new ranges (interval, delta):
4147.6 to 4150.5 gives 15.1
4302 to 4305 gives 14.3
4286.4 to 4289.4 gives 12.8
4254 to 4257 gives 12.4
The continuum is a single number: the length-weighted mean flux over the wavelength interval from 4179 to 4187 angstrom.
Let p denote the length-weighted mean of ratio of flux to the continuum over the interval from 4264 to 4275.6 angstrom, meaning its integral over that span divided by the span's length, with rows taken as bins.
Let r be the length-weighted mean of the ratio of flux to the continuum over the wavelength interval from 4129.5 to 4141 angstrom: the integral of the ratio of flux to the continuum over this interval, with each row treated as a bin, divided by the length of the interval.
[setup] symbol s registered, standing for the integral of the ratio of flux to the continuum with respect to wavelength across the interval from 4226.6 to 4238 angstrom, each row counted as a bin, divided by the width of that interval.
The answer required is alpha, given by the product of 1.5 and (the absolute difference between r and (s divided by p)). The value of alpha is 0.26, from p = 1.04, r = 1.13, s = 0.99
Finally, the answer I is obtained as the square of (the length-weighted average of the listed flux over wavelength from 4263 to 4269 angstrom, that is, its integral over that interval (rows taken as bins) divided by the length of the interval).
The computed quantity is 44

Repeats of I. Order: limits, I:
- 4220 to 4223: 43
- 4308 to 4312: 48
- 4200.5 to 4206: 36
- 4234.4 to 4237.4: 39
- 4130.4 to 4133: 48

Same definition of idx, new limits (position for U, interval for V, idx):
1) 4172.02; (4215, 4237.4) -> 40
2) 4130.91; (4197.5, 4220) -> 42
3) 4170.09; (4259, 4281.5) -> 43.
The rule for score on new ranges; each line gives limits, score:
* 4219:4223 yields -6.36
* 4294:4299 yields -6.85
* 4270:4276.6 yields -5.67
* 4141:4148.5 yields -6.36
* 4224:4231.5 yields -5.67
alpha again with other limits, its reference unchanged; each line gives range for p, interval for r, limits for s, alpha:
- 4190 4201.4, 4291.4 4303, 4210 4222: 0.18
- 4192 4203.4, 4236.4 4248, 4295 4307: 0.28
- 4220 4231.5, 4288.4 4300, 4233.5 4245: 0.08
